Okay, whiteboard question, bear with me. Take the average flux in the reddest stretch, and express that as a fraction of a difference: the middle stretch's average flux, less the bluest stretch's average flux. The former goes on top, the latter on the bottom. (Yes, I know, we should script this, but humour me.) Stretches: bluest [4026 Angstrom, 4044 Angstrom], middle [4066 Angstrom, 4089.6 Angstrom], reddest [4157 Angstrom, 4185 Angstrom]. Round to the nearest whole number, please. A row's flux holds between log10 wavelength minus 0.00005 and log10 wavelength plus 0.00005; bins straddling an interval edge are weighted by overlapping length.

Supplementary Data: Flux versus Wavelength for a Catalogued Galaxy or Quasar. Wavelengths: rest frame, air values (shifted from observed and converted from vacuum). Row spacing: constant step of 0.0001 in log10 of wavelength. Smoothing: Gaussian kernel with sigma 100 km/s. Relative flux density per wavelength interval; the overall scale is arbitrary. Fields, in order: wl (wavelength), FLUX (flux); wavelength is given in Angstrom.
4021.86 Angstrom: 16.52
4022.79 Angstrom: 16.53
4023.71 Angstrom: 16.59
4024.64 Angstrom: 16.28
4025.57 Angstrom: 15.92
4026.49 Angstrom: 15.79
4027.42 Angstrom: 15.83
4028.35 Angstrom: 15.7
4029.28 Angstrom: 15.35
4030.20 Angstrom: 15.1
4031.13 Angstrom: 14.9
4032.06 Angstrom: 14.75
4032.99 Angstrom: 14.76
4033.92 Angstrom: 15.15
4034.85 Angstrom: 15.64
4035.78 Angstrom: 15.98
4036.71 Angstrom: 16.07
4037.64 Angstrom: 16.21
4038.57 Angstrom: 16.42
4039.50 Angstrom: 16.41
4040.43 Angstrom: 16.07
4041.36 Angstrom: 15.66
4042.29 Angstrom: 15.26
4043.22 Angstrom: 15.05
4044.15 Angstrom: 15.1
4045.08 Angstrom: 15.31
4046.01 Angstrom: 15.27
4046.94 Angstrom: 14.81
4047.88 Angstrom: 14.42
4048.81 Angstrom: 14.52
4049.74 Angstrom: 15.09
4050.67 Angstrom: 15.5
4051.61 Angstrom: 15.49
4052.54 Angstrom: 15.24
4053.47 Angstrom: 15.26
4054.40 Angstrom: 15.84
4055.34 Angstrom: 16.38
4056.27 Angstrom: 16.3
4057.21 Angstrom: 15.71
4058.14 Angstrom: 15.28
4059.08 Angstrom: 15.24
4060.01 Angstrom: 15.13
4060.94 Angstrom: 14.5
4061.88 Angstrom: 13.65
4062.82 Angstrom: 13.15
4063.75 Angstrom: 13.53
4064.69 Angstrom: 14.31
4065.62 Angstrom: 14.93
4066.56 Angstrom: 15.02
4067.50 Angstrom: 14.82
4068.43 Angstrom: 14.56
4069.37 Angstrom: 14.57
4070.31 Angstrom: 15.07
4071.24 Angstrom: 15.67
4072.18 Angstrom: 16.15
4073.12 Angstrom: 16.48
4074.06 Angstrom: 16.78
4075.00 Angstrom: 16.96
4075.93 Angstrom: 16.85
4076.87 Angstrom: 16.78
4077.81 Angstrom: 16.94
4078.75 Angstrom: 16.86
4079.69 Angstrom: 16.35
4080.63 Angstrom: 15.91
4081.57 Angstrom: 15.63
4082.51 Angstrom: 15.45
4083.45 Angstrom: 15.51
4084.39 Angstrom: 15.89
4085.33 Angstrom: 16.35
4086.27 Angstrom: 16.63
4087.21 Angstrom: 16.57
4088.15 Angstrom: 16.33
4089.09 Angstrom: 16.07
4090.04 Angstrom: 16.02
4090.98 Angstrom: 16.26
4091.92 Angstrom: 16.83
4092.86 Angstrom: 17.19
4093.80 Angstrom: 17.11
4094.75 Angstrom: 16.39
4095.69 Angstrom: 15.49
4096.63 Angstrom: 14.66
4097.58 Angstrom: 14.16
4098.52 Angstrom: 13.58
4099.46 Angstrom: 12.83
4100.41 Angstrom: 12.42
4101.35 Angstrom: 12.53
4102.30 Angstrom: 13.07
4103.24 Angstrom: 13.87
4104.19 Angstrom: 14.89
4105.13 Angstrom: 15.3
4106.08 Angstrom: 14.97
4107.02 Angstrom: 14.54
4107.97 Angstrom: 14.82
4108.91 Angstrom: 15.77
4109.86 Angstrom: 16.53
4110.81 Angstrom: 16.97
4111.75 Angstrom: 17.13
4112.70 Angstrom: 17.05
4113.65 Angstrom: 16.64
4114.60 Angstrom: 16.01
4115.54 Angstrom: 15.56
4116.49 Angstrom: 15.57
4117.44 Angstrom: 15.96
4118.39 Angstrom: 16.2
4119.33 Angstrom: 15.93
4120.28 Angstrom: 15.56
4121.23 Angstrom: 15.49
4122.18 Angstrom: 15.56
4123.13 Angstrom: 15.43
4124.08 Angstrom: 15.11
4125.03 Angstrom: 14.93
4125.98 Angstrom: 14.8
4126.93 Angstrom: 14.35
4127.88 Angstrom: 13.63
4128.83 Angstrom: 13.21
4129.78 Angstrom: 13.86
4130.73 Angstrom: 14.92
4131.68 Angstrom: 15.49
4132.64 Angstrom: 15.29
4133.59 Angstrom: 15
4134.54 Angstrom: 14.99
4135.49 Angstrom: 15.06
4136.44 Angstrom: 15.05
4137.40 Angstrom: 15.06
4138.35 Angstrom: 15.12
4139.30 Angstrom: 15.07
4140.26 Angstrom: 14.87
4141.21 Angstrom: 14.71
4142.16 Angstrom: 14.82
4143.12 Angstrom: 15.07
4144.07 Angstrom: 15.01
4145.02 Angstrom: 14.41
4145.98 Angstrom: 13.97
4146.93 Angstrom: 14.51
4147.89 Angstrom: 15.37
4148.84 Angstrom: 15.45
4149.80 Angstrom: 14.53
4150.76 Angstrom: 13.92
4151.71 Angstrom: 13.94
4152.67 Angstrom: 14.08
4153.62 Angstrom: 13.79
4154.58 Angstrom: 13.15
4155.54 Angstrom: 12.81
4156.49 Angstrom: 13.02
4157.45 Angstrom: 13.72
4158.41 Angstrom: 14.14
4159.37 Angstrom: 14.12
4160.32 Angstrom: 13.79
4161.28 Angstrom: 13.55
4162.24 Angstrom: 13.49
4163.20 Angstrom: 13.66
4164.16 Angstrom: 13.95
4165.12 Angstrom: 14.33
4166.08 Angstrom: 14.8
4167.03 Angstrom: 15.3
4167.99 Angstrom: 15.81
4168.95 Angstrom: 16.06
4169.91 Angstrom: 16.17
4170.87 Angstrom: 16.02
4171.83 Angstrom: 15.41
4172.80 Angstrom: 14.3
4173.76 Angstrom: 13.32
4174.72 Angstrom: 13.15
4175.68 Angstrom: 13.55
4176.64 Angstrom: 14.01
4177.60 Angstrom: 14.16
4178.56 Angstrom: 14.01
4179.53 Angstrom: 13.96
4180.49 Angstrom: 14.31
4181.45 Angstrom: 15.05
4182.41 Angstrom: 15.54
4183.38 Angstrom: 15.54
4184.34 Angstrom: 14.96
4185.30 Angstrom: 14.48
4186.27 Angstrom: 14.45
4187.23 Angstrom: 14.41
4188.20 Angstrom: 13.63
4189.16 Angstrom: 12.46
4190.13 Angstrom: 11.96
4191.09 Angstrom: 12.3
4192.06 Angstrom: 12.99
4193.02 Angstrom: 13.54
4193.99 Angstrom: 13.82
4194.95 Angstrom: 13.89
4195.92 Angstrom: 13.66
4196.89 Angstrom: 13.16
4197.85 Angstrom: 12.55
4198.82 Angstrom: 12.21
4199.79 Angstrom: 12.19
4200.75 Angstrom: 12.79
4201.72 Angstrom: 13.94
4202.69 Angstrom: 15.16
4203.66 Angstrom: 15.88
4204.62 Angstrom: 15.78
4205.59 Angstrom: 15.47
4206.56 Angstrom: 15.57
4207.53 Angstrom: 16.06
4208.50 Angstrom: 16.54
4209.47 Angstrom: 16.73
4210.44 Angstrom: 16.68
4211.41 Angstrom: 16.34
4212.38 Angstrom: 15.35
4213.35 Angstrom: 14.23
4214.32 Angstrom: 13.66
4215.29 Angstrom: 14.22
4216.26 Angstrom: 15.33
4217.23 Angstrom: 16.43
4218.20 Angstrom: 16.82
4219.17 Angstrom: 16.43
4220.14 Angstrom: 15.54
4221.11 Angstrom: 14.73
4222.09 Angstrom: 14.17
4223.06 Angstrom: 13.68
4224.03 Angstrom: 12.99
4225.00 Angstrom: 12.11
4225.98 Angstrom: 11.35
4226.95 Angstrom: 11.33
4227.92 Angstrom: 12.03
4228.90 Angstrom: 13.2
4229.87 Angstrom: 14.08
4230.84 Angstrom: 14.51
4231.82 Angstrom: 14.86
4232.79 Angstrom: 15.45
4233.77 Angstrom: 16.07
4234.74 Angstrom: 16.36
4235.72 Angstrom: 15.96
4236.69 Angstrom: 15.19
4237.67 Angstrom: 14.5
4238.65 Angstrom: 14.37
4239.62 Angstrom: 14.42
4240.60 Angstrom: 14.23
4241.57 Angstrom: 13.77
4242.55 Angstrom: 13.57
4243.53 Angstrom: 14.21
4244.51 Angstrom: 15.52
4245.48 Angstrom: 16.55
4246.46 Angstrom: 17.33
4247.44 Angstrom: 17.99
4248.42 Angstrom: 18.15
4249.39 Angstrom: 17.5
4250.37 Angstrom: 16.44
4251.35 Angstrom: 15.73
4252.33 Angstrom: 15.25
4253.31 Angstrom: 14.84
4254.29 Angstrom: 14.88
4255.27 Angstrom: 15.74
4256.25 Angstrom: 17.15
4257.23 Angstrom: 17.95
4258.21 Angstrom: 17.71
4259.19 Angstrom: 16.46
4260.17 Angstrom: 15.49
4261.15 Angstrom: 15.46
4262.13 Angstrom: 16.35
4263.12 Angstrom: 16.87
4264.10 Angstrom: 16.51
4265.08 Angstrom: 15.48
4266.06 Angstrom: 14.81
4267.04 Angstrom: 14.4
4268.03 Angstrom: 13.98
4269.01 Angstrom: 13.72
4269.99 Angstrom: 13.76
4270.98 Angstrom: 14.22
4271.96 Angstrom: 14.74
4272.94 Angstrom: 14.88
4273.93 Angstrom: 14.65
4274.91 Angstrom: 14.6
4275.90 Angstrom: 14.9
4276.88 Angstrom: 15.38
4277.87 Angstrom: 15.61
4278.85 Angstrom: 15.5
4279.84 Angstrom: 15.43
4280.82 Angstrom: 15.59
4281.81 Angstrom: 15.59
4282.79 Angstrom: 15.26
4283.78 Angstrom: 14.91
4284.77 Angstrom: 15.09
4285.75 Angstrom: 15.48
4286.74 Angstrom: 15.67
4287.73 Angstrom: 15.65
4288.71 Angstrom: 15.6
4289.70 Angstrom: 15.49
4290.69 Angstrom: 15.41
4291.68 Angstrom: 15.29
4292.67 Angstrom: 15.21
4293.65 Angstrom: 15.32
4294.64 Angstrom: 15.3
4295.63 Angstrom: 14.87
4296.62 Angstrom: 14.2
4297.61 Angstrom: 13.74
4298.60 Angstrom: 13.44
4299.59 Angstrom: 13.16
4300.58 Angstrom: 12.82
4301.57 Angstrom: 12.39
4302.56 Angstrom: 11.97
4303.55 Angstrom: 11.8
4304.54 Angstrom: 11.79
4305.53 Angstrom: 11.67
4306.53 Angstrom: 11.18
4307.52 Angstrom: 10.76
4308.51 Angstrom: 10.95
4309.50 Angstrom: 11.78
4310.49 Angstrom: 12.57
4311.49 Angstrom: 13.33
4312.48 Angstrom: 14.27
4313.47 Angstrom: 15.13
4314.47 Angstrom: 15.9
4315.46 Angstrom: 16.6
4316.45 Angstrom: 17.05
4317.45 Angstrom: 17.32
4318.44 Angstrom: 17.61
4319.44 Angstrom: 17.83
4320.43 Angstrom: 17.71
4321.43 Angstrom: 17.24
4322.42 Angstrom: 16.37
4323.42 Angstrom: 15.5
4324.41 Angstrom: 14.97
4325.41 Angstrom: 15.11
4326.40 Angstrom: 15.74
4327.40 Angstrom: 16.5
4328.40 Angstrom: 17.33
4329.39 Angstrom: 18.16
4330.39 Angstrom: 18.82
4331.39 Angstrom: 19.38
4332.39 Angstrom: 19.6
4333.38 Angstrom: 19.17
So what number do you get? 34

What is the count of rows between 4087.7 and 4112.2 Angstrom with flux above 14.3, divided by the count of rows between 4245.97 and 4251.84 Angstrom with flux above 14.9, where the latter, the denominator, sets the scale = 3.2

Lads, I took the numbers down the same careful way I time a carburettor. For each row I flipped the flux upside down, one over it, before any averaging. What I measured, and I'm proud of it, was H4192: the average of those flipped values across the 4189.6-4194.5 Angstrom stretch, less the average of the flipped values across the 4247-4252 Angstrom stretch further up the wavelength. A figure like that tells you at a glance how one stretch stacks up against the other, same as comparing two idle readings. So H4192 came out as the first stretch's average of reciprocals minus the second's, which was 0.019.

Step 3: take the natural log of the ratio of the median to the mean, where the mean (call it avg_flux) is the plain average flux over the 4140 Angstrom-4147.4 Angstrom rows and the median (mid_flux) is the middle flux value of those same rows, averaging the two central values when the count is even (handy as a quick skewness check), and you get 0.006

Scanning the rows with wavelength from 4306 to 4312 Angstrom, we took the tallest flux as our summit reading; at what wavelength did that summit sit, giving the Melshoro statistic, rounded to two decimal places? 4311.49 Angstrom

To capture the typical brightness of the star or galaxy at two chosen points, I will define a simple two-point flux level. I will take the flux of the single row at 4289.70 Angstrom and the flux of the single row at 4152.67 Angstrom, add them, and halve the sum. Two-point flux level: 14.8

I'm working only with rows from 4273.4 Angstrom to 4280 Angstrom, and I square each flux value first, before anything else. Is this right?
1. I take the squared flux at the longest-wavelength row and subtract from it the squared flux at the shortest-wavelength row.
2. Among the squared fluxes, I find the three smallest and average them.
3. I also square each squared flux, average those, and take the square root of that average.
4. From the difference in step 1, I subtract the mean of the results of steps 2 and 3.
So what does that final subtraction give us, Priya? -200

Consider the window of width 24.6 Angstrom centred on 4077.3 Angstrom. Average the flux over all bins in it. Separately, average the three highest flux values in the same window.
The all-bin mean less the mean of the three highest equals -1.0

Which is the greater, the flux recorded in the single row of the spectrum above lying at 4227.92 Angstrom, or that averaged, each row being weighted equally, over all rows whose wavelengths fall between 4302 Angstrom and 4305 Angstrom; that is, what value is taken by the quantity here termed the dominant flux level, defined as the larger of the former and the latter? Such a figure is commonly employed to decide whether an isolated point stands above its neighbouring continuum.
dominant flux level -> 12.0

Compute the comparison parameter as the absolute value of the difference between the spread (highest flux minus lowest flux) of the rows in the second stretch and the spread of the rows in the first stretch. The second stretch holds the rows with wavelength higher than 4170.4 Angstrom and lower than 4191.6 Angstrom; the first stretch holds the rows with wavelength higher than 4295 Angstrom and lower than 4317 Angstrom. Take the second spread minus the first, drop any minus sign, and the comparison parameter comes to 2.2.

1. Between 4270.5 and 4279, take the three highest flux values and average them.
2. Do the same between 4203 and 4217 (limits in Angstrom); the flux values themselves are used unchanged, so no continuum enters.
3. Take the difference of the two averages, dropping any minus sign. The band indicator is 1.2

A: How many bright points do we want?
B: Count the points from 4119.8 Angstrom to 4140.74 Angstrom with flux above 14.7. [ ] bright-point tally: 18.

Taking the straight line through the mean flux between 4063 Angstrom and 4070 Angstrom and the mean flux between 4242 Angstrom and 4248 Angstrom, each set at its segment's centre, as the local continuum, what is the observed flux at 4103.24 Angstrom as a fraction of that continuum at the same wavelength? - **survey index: 0.94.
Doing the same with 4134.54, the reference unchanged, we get 1.00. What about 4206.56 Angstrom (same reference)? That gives 1.00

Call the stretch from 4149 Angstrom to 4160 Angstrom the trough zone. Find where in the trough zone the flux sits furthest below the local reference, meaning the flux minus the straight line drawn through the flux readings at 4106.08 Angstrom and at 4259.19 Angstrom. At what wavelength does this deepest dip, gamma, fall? 4155.54 Angstrom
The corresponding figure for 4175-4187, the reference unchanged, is 4175.68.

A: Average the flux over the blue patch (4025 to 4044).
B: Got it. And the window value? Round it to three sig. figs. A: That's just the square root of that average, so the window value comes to 3.95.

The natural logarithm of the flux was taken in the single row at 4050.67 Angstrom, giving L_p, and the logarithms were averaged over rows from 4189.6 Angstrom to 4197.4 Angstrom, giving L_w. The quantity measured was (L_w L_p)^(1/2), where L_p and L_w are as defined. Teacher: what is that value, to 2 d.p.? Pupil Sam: 2.66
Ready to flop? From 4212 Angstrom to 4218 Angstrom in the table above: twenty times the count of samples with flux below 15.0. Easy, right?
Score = 60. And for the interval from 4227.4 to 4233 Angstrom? 100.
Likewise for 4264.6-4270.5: 100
